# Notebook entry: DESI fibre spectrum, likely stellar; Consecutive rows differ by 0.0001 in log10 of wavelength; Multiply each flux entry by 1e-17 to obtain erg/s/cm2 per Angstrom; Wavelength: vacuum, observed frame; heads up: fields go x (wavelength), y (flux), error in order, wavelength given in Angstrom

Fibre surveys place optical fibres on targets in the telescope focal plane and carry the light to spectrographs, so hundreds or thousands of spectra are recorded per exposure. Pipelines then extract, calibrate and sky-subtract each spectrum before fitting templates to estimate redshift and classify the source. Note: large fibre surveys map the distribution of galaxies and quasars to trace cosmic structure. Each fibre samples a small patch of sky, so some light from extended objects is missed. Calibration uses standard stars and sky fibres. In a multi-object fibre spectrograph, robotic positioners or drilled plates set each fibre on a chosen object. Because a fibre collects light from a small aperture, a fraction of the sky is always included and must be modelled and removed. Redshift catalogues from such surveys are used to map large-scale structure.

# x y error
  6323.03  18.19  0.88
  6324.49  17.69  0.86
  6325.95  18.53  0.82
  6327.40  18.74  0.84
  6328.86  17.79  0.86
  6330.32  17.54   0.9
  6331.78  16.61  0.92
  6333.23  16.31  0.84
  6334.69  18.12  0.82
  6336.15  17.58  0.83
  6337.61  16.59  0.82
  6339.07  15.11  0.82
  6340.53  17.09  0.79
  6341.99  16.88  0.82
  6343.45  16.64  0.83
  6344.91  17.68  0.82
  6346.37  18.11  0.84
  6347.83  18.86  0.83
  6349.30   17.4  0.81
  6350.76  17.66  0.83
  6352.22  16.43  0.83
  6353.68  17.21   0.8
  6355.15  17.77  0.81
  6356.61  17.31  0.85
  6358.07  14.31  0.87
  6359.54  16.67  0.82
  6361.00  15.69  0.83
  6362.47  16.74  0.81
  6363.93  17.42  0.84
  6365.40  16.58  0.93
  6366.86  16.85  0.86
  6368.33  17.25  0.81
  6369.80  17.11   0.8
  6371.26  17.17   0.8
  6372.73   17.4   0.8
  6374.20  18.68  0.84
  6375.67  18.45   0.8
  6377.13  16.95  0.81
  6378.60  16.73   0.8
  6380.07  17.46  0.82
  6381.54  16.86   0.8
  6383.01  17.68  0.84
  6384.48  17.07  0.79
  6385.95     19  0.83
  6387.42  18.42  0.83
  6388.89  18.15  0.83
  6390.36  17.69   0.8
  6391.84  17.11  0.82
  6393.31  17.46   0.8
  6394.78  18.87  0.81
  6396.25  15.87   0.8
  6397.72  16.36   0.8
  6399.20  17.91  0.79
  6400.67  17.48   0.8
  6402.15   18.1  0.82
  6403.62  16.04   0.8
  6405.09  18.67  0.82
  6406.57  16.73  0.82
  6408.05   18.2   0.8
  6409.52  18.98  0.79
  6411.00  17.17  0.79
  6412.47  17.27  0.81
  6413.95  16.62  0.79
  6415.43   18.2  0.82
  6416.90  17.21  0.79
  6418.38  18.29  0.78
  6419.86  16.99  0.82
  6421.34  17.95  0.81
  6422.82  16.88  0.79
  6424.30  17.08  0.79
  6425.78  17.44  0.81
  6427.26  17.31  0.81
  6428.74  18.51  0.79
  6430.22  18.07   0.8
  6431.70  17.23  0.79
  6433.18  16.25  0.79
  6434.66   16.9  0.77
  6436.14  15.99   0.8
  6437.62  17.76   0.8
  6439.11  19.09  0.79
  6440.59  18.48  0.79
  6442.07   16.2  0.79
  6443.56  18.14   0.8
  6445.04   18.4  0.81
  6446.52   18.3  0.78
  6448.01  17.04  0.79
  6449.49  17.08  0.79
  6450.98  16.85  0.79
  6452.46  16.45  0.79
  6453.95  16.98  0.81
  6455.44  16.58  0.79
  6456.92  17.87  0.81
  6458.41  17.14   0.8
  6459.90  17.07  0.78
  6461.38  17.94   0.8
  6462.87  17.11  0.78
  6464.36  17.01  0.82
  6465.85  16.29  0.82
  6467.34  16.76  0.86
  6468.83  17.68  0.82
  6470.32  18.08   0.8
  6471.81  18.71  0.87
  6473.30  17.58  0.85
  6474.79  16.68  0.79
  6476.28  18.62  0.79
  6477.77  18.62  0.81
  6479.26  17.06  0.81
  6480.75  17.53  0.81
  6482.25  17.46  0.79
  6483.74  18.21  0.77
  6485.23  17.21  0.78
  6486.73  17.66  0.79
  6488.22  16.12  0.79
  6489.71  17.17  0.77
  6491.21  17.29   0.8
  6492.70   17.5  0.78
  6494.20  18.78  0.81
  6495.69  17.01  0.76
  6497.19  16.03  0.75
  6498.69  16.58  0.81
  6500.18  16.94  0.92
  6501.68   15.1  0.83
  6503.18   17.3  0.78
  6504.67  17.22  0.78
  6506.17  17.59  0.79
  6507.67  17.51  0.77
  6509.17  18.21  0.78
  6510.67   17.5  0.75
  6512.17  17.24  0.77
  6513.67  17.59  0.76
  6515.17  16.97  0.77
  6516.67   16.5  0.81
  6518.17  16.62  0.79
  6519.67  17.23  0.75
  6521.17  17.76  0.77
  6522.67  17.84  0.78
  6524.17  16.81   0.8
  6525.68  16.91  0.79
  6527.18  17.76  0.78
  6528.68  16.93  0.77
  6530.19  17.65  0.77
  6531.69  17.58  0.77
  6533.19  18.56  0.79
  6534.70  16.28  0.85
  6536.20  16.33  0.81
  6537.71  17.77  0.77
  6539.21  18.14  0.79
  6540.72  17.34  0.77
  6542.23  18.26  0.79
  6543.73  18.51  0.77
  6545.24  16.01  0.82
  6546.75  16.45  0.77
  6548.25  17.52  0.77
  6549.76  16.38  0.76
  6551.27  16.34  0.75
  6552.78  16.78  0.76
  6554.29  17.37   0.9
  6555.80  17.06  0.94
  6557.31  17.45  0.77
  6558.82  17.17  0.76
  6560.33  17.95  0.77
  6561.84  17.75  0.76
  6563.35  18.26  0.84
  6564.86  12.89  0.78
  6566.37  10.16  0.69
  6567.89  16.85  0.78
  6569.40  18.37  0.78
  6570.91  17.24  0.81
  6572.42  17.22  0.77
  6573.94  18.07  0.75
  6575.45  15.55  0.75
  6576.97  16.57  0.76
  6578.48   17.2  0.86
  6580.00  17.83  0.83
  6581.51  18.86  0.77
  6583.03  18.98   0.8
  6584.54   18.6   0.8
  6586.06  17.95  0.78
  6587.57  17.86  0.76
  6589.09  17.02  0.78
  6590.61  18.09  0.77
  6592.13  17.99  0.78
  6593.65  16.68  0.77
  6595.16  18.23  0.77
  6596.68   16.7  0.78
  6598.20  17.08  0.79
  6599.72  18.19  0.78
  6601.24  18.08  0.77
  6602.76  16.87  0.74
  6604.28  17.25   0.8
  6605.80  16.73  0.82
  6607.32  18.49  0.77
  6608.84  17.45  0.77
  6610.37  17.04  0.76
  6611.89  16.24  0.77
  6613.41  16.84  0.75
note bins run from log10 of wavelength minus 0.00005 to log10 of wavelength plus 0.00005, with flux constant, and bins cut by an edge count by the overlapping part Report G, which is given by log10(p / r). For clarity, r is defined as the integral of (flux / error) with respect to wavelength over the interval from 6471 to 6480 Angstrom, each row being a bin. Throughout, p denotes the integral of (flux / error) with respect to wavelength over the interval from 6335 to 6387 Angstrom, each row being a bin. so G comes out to 0.74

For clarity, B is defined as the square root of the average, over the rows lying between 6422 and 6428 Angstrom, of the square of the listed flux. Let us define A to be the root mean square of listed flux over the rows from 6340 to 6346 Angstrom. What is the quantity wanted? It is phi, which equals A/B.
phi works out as 0.99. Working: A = 17.1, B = 17.2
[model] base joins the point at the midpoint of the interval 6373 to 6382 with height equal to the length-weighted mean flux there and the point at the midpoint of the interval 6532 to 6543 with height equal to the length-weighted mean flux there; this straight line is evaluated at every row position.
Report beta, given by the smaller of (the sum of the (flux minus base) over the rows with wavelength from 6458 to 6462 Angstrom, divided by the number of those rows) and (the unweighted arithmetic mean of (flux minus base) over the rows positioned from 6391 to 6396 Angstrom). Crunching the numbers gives -0.15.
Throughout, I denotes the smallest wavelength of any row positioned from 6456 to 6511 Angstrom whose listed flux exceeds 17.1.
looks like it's 6456.92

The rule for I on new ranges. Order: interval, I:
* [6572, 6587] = 6572.42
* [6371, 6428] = 6371.26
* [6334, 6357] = 6334.69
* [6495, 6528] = 6503.18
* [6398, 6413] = 6399.20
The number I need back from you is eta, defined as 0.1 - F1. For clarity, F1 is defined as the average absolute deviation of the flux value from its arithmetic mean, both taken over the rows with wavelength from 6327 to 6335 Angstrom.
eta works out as -0.61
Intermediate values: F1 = 0.7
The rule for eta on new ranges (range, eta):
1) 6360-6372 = -0.29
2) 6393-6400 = -0.84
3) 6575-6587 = -0.84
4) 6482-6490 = -0.37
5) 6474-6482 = -0.63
